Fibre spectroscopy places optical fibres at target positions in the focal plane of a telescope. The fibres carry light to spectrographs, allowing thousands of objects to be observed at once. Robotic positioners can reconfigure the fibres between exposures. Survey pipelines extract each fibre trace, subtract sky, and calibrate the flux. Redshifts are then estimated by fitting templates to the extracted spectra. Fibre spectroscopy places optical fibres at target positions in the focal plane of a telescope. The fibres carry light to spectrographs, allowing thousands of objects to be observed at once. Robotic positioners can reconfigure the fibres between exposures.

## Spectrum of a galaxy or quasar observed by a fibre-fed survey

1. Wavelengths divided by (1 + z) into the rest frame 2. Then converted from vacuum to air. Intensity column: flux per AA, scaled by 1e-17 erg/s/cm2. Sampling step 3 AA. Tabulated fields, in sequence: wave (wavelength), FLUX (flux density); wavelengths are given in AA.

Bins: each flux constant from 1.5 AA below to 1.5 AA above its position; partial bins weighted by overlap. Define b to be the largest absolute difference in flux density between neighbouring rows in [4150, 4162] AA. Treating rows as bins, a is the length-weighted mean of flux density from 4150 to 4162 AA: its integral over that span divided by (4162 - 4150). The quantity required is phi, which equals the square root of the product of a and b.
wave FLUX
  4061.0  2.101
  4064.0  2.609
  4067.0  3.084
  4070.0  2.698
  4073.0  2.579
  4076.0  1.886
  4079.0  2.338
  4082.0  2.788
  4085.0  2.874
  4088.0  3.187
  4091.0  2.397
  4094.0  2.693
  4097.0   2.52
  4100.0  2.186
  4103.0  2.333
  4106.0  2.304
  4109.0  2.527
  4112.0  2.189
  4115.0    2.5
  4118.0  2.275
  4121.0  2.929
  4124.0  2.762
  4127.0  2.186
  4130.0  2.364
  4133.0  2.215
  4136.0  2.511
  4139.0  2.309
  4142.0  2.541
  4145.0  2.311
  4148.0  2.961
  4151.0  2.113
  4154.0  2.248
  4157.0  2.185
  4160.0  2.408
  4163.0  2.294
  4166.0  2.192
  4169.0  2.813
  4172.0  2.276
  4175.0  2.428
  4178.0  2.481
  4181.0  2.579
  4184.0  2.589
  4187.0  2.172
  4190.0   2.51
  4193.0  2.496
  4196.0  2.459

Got 0.7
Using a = 2.25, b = 0.22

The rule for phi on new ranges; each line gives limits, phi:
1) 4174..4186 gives 0.5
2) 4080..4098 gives 1.5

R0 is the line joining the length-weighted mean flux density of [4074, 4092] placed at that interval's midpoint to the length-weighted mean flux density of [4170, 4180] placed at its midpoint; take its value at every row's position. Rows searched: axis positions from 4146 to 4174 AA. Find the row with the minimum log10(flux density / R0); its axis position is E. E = 4151.0 AA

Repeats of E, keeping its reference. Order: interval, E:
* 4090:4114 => 4100.0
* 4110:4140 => 4112.0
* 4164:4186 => 4166.0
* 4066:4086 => 4076.0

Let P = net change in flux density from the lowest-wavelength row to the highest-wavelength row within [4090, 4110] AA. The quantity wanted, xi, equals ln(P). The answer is -2.0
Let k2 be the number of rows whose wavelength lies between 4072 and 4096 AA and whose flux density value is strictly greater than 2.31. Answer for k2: 7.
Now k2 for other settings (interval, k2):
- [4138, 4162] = 4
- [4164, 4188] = 5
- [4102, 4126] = 5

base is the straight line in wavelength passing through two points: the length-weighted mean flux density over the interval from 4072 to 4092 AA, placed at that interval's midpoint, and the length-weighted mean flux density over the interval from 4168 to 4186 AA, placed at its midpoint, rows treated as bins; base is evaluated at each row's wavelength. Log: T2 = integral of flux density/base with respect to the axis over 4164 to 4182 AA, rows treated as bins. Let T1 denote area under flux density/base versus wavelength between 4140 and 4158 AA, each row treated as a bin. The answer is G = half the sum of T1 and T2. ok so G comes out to 17.31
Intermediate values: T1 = 17.0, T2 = 17.6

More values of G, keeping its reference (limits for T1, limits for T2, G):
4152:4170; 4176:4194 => 17.22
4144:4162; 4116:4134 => 17.13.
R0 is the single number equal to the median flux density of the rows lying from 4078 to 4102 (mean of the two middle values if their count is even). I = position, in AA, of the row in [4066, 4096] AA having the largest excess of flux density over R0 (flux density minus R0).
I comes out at 4088.0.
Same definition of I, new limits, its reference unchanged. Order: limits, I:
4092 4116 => 4094.0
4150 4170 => 4169.0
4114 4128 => 4121.0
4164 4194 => 4169.0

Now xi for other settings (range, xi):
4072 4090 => -0.5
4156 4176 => -1.4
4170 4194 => -1.5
